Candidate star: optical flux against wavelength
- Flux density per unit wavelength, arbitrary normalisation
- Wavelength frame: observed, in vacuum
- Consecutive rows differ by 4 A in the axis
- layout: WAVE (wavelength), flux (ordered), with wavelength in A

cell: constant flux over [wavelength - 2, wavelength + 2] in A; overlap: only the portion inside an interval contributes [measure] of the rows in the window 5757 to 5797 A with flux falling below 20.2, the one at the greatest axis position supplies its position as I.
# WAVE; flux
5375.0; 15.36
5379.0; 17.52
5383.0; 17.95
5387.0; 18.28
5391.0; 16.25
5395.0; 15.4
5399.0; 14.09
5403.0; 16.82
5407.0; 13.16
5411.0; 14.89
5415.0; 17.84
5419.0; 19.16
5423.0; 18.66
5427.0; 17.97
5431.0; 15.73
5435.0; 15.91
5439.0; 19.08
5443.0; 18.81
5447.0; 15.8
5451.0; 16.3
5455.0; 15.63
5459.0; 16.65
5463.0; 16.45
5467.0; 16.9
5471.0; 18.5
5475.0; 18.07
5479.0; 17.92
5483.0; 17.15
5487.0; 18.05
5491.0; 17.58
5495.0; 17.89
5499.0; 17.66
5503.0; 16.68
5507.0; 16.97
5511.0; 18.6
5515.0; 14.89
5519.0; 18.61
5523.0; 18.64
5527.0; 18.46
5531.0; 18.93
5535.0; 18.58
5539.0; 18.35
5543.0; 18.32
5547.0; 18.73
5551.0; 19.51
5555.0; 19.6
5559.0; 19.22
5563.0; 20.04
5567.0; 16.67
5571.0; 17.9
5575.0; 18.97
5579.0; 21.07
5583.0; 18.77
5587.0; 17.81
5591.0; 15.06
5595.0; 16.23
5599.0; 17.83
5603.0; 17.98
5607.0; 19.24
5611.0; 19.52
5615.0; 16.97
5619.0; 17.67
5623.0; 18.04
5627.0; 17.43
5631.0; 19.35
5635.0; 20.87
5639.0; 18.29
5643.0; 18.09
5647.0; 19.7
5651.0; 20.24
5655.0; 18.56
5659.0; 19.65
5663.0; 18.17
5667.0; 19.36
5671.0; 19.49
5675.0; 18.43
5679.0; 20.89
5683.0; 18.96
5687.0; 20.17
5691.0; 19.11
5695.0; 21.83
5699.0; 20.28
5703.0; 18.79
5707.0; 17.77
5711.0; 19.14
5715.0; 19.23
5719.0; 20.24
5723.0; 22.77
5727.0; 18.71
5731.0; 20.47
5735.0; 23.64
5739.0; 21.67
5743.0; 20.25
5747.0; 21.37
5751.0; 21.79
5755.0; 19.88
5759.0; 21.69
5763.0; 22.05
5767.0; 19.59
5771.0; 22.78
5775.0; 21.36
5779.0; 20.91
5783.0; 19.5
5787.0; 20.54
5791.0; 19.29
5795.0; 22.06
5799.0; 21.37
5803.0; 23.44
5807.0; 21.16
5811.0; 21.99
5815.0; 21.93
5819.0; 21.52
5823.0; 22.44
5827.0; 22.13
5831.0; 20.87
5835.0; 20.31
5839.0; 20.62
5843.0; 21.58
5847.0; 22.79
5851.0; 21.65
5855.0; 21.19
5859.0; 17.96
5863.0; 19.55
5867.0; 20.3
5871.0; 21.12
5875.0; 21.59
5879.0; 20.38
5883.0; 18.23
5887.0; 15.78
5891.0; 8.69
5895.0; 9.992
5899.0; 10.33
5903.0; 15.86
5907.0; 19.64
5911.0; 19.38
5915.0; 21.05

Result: 5791.0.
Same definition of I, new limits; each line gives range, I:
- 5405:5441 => 5439.0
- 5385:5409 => 5407.0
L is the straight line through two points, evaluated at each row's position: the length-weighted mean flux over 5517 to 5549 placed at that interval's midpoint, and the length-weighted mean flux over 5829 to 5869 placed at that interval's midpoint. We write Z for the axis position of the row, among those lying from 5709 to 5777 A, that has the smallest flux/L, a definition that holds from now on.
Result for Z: 5727.0 A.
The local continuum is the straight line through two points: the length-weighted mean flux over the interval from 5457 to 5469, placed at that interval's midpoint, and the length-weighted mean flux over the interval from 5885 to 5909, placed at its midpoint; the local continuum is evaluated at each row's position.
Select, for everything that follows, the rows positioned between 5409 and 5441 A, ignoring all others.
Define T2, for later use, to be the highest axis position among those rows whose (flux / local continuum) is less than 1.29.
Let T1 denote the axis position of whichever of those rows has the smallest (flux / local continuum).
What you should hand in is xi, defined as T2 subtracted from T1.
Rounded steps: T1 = 5411.0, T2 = 5439.0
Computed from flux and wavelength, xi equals -28 A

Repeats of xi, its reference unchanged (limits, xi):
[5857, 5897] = -4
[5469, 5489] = -4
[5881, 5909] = -12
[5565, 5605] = -12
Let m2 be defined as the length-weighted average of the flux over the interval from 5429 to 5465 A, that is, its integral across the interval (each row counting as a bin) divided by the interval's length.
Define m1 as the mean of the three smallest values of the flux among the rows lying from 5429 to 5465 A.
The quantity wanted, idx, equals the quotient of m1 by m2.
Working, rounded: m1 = 15.7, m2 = 16.7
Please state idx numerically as 0.941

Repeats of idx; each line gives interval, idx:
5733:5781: 0.930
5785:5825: 0.942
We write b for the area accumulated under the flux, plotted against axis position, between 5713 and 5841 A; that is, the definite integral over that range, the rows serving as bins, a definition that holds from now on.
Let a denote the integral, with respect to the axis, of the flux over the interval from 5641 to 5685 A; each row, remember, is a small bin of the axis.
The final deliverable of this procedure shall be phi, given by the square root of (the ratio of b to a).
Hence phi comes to 1.79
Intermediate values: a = 846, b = 2710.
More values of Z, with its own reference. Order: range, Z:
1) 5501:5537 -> 5515.0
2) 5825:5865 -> 5859.0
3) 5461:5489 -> 5463.0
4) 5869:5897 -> 5891.0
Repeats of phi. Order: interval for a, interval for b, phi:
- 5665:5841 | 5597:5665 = 0.59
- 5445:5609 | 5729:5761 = 0.48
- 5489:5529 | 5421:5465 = 1.03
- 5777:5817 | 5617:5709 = 1.44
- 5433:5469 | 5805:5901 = 1.75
